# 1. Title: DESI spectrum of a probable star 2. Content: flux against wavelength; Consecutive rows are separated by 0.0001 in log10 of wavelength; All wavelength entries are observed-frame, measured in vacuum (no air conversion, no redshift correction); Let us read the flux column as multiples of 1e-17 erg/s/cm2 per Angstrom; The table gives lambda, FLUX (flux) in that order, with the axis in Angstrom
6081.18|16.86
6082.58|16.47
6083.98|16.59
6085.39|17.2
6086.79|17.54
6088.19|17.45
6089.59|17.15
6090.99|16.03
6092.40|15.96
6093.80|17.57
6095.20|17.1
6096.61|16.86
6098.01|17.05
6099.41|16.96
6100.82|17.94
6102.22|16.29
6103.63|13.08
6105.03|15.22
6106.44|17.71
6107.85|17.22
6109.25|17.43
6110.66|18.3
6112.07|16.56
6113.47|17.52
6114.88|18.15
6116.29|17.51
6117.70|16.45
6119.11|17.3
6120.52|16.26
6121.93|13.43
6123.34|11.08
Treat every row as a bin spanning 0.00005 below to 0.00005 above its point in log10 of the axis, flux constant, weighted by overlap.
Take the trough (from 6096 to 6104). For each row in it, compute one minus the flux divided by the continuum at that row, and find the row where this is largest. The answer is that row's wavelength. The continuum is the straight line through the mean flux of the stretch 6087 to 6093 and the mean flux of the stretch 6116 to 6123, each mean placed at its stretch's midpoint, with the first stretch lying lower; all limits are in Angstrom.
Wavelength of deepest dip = 6103.63 Angstrom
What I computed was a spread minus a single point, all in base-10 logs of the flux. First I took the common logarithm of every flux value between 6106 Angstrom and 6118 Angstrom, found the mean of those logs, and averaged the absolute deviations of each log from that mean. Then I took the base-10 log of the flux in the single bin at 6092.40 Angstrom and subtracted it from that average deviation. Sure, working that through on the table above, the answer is -1.19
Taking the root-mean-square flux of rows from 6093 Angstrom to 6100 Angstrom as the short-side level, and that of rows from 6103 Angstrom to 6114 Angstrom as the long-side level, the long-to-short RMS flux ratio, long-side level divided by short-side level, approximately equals 0.98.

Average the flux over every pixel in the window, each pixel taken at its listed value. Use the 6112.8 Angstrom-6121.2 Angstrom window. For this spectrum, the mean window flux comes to 17.2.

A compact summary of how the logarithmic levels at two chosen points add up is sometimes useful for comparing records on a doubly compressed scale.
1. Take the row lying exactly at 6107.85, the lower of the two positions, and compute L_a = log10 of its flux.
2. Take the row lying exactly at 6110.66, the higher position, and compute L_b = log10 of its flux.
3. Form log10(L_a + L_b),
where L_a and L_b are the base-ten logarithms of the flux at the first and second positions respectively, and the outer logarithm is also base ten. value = 0.398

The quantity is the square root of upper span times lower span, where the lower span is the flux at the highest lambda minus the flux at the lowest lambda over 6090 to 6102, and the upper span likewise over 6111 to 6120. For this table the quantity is 1.2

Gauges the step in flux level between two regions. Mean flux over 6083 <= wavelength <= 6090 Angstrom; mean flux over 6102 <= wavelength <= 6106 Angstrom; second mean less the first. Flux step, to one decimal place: -2.3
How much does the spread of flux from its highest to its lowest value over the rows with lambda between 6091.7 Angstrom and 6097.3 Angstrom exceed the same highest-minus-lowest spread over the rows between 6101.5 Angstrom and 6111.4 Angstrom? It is -3.6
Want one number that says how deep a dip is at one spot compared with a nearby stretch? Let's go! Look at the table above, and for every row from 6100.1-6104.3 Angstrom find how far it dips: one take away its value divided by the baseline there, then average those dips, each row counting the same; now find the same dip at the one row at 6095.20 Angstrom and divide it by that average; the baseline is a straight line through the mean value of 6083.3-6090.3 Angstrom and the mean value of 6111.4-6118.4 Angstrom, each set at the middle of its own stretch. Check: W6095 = 0.1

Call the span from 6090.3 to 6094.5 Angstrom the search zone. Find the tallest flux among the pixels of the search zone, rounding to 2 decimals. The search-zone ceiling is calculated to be 17.57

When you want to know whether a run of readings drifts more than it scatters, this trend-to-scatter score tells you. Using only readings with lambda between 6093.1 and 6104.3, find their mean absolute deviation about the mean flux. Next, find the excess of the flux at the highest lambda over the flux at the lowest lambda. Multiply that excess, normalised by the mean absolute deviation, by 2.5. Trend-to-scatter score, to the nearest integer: -12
